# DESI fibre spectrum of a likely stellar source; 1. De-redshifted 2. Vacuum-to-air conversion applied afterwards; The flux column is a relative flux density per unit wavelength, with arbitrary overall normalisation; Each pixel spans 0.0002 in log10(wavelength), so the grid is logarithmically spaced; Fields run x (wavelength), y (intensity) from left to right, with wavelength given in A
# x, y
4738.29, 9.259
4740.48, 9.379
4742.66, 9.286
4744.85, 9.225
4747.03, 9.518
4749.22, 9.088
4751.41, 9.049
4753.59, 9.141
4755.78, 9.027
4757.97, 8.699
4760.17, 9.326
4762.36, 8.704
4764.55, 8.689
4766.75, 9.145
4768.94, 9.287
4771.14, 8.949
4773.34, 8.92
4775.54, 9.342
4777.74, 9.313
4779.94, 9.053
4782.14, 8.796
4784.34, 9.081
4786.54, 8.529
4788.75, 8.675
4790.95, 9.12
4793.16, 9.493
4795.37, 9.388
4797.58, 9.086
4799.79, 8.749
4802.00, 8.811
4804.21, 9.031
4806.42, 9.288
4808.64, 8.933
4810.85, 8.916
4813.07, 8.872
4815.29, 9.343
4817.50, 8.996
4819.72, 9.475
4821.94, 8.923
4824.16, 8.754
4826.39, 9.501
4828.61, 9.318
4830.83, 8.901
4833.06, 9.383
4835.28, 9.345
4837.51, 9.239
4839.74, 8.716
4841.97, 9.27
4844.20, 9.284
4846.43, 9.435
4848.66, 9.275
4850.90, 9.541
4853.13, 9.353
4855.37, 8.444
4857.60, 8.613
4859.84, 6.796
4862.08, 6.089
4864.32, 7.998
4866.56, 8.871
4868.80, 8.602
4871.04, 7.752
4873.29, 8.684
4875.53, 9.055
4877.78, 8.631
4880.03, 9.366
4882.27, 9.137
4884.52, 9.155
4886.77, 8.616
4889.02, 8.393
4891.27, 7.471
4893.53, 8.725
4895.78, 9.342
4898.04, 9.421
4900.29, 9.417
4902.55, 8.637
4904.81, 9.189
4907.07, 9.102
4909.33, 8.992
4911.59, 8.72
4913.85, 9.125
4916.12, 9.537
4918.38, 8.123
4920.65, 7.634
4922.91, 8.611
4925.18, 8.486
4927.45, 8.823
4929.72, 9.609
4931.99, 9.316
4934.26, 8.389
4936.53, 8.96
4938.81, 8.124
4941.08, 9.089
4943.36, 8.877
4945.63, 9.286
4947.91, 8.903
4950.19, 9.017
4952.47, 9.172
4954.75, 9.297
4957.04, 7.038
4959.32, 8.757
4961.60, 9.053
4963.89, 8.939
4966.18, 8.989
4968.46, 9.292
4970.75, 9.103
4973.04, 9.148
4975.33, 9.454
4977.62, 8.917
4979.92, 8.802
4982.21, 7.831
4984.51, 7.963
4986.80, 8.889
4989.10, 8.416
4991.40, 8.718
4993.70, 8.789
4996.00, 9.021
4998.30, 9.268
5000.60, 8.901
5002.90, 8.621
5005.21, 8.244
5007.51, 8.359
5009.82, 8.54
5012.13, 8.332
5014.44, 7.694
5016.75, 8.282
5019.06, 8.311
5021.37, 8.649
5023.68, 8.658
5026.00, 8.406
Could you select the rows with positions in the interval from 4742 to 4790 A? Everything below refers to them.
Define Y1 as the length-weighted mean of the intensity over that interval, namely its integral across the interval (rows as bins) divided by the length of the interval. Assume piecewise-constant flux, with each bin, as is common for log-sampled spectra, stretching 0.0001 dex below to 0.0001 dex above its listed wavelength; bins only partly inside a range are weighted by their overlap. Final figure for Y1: 9.04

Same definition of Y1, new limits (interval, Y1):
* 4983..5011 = 8.63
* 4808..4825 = 9.04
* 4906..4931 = 8.80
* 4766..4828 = 9.07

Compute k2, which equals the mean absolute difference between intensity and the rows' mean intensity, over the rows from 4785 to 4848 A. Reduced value 0.25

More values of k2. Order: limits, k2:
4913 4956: 0.40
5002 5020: 0.17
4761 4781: 0.20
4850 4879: 0.73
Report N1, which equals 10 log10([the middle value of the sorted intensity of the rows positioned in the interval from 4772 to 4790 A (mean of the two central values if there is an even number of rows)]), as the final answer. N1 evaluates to 9.54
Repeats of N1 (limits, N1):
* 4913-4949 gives 9.49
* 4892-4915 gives 9.60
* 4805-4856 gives 9.67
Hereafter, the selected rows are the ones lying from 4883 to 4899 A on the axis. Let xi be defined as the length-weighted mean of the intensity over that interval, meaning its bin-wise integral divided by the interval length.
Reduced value 8.73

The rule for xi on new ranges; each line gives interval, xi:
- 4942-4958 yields 8.82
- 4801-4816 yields 9.02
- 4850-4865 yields 8.10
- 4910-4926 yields 8.62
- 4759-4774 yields 9.00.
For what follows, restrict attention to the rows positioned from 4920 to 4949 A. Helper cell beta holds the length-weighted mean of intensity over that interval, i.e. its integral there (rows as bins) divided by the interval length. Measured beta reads 8.80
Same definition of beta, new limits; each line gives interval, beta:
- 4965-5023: 8.66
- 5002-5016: 8.29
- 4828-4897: 8.73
